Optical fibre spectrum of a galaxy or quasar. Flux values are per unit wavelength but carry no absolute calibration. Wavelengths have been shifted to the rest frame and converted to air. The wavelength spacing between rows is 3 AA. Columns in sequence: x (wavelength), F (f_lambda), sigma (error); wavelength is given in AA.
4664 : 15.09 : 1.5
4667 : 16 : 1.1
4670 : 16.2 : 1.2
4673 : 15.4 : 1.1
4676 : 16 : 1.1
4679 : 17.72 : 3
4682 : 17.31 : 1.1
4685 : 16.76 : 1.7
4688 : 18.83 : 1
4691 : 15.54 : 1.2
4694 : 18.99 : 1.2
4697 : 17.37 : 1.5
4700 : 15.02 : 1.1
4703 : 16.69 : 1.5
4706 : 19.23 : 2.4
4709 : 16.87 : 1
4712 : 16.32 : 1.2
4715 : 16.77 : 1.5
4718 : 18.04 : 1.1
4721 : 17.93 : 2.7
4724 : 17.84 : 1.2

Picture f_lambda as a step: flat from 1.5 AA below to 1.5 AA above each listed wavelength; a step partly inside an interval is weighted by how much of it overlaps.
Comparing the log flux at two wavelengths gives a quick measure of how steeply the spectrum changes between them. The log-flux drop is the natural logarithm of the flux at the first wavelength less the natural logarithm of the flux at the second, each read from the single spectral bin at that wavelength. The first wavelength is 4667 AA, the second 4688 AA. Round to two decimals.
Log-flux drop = -0.16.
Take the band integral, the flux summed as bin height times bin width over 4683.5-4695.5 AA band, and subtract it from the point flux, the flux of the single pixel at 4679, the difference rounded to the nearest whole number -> -193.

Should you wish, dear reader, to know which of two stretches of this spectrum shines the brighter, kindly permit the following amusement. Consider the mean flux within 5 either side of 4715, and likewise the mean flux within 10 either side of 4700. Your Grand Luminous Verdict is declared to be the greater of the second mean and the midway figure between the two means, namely 17.1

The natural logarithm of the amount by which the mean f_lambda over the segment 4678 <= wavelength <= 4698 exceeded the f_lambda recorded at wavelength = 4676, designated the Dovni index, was 0.4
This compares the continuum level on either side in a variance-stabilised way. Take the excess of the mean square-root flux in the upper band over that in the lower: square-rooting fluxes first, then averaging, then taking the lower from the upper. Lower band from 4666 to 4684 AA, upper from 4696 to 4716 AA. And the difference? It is 0.05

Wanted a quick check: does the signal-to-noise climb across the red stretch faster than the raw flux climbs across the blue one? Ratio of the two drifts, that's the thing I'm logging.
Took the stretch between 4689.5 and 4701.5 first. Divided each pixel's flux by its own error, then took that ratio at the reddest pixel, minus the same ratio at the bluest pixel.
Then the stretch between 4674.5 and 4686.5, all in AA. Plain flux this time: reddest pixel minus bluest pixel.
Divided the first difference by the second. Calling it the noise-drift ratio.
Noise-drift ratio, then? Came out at 1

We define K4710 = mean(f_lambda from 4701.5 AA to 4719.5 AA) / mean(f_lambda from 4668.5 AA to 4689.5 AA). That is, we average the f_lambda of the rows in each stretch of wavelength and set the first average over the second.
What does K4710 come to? 1.03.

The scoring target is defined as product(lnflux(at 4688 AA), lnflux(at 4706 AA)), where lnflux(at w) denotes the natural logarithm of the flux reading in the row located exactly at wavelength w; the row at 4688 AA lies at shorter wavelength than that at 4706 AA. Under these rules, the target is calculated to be 8.7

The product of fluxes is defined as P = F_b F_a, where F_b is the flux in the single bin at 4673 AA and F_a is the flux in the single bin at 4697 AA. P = 267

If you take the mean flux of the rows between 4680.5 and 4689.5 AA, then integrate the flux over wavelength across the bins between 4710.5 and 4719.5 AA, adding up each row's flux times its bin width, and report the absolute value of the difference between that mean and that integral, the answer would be 136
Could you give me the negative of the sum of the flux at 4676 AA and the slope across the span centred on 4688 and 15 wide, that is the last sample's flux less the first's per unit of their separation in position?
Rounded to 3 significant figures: -16.1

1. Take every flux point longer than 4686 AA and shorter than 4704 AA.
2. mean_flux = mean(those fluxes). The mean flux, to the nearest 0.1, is 17.1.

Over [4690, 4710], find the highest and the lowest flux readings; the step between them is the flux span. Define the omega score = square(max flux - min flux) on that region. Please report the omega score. 18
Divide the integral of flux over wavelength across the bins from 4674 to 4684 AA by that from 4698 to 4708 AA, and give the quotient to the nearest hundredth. 1.00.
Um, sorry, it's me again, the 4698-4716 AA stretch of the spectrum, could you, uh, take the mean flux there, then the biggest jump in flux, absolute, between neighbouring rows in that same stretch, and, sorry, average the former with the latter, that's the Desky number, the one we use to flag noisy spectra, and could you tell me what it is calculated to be 9.7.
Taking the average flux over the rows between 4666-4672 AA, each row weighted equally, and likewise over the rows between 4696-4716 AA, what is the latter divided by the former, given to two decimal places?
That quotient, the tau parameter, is 1.05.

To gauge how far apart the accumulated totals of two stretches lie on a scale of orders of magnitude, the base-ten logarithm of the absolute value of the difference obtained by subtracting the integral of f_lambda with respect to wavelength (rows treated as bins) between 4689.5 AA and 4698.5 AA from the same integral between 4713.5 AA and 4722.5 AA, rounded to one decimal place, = 0.4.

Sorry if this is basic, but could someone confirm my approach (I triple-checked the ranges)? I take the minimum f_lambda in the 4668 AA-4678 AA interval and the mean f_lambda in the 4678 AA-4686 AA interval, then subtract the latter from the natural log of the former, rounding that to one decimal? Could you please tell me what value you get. -14.5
